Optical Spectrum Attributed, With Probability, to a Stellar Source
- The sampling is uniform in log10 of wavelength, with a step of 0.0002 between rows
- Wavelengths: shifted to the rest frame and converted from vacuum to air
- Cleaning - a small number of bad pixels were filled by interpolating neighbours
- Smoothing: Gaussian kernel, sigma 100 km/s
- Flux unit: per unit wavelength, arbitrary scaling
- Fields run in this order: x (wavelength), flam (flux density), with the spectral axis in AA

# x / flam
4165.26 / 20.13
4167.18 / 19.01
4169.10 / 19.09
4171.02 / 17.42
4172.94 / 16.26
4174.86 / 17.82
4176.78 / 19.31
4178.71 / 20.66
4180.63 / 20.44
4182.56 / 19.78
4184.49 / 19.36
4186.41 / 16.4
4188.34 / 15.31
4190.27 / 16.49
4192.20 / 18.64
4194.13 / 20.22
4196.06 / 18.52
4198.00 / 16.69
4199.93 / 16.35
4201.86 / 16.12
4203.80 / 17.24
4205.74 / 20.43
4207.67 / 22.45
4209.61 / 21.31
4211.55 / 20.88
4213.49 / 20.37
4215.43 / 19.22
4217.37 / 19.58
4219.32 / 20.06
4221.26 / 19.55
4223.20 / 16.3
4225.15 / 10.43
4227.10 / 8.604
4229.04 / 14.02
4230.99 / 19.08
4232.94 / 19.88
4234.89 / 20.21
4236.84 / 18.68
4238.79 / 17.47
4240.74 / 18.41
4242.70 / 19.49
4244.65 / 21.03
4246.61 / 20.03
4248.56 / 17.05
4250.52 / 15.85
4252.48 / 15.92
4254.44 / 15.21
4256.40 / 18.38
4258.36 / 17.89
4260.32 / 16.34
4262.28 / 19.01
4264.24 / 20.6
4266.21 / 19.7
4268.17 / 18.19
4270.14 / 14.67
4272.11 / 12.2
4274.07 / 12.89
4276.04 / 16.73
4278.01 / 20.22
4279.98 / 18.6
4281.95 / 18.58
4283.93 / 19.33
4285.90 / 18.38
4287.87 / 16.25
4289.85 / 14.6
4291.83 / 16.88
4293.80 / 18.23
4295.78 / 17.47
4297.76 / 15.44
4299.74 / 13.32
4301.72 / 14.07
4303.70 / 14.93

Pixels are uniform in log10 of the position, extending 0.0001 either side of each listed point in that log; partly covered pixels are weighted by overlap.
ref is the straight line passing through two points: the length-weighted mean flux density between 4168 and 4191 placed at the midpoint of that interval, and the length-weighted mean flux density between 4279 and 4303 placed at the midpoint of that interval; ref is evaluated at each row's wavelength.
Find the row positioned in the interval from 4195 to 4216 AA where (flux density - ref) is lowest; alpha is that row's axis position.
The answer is 4201.86 AA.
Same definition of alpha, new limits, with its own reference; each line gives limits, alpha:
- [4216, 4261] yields 4227.10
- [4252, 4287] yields 4272.11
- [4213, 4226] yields 4225.15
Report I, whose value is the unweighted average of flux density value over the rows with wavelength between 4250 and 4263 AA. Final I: 16.9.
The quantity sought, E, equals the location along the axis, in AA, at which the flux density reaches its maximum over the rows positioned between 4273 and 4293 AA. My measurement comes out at 4278.01 AA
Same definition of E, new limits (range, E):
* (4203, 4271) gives 4207.67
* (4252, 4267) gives 4264.24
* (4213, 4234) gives 4213.49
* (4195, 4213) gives 4207.67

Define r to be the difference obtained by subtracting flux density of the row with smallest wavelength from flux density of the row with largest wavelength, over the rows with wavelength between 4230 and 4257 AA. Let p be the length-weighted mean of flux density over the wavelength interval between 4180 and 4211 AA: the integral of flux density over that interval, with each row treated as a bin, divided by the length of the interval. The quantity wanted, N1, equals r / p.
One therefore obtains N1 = -0.04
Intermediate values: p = 18.5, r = -0.7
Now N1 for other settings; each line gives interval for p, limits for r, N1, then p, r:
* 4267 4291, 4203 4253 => -0.08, 16.7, -1.3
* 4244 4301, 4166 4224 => -0.16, 17.2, -2.7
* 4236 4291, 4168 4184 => 0.04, 17.6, 0.7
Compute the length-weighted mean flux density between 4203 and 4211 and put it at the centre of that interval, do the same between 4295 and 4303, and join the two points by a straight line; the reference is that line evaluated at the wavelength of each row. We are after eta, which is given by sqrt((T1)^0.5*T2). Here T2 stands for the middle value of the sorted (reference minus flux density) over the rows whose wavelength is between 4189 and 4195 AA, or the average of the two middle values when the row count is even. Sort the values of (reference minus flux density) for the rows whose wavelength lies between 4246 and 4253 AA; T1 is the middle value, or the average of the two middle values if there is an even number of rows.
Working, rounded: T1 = 1.4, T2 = 2.69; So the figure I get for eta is 1.78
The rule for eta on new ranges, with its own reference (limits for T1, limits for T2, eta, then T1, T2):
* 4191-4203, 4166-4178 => 2.79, 3.5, 4.17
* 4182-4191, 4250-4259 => 2.02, 5.0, 1.84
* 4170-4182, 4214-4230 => 1.95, 3.7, 1.96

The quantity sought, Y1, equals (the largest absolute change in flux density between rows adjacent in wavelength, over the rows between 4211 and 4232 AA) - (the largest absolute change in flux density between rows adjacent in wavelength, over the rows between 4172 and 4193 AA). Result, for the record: 2.9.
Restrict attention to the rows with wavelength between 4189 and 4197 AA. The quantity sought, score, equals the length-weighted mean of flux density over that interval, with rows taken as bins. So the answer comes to 18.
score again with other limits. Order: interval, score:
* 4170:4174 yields 17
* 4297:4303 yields 14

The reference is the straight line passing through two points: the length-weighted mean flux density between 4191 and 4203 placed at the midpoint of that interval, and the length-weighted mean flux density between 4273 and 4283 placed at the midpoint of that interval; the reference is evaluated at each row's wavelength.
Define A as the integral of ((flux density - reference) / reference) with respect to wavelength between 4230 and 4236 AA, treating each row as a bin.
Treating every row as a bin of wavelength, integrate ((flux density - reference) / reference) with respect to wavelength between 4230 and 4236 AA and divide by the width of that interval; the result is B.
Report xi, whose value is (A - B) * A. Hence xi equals 0.4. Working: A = 0.7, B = 0.12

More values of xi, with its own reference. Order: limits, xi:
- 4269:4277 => 1.9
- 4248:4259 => 0.2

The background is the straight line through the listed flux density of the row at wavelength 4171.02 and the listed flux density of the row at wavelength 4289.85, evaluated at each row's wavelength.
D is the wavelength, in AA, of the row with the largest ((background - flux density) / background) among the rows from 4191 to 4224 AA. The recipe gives 4201.86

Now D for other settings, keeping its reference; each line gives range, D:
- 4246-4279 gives 4272.11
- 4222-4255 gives 4227.10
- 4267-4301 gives 4272.11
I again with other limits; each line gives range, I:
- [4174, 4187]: 19.1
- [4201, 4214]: 19.8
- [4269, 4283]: 16.3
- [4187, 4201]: 17.5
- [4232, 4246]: 19.3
